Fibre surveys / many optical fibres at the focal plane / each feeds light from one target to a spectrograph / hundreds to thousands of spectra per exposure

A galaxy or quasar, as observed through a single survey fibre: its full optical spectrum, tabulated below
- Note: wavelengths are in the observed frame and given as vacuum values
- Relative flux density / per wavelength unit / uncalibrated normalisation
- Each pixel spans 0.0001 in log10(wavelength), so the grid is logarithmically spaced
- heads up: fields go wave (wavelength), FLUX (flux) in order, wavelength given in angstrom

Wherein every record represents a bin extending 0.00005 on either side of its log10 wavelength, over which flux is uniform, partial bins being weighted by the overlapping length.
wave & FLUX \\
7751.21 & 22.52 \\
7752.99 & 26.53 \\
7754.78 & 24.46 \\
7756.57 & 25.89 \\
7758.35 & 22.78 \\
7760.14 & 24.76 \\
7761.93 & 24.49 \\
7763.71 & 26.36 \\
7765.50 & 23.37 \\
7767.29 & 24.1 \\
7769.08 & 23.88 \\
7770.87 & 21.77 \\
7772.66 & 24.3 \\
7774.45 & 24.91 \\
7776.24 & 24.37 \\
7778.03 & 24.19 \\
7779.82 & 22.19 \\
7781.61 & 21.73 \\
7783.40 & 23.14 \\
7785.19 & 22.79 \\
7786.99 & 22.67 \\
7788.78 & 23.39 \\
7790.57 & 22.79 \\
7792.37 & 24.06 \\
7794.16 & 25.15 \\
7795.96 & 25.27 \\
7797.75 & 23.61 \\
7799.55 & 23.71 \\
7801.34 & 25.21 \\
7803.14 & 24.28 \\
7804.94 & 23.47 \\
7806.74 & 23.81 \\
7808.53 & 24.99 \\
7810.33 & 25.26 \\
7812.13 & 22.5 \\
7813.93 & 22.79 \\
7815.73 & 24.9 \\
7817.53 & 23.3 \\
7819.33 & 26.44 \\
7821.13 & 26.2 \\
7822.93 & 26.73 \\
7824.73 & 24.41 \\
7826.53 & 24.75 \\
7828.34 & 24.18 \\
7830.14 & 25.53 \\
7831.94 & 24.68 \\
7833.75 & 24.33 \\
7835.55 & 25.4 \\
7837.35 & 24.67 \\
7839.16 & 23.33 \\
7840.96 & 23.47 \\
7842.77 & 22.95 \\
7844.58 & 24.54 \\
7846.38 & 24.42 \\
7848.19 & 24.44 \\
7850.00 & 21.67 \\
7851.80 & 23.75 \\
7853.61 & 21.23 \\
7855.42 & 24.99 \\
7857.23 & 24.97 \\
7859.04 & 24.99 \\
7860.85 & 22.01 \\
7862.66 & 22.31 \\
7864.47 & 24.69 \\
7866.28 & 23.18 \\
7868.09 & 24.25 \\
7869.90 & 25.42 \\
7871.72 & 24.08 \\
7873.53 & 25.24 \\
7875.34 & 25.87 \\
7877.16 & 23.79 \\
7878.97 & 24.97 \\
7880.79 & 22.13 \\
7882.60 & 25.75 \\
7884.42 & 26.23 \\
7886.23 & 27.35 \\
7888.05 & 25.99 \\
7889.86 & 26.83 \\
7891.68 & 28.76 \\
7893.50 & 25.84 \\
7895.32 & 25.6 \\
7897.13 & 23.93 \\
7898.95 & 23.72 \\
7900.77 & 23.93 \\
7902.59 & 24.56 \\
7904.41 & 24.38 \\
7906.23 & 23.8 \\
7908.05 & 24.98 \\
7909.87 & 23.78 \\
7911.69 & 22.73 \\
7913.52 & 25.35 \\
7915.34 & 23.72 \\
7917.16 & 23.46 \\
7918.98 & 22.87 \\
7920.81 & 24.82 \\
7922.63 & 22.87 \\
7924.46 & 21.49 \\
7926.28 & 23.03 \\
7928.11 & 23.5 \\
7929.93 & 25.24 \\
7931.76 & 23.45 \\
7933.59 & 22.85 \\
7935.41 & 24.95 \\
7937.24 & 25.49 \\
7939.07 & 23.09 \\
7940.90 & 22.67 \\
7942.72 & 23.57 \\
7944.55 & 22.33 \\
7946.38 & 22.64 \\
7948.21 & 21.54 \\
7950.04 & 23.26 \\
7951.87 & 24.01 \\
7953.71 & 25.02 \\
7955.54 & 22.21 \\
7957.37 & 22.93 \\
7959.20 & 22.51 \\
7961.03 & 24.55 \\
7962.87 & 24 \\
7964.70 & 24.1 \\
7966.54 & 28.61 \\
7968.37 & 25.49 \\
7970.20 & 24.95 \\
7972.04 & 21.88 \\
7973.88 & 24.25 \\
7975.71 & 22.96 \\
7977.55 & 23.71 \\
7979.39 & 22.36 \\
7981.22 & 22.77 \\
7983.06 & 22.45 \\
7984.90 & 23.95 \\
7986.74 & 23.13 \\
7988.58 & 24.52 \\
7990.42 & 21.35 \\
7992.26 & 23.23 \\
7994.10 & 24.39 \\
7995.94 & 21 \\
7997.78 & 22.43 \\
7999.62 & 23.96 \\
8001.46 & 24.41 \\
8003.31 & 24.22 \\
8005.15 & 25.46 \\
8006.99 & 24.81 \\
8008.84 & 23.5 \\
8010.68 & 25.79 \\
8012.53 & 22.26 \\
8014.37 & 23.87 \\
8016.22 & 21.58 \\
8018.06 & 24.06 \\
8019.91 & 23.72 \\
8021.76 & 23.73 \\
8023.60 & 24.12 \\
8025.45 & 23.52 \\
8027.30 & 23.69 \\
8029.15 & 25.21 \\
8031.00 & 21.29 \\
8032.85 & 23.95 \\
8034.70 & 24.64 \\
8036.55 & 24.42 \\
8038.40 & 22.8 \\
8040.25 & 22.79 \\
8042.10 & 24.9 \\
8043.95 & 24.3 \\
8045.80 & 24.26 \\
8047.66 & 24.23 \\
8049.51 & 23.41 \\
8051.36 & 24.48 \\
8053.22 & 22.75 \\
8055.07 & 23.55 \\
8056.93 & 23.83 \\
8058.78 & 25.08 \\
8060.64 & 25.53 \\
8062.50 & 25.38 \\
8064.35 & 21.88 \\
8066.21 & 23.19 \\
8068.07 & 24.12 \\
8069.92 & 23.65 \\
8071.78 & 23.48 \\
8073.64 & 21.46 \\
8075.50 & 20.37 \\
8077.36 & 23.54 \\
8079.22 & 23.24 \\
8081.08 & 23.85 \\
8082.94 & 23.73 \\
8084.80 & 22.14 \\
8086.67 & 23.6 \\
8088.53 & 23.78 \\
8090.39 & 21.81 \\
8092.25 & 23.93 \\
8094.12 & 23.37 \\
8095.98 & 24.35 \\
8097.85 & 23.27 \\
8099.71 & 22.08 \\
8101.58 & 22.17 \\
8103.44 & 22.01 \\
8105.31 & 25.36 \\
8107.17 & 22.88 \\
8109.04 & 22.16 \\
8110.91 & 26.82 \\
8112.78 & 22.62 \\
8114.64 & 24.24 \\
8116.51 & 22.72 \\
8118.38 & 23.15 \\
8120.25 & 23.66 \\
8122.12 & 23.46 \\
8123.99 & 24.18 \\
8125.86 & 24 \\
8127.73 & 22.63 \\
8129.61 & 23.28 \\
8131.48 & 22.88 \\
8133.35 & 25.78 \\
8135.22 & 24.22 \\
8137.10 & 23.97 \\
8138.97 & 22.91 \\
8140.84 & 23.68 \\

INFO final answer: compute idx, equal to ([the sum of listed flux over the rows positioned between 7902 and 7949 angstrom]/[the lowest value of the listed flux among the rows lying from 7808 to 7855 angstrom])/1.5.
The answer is 19.3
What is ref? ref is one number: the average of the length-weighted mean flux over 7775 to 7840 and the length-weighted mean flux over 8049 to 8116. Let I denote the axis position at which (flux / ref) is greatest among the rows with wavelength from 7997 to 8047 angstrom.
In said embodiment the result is 8010.68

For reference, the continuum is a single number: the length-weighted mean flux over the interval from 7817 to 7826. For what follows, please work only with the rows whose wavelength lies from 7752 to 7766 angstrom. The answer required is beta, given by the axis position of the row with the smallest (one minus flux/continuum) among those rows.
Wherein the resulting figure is 7752.99 angstrom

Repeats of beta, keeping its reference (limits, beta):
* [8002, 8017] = 8010.68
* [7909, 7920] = 7913.52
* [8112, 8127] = 8114.64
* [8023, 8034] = 8029.15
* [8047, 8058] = 8051.36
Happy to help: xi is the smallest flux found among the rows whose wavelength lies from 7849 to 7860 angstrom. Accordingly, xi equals 21.23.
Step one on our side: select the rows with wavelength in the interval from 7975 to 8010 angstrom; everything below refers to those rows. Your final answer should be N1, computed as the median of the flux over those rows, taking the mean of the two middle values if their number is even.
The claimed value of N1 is 23.5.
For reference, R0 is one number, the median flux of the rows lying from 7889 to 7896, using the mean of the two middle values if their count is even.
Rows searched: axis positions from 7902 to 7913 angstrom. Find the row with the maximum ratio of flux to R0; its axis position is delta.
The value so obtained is 7908.05 angstrom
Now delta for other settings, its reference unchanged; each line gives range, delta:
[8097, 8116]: 8110.91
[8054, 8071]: 8060.64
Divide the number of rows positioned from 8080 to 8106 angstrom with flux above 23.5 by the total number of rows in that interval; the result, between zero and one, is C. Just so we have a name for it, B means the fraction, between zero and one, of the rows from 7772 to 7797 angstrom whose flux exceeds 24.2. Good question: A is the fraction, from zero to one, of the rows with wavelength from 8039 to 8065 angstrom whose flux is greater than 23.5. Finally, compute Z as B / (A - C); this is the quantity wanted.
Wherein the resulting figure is 1.7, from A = 0.71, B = 0.36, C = 0.50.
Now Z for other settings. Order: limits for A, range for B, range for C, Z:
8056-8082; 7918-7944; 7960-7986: -4.0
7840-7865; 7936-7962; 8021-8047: -1.0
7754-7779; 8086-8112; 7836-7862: 1.0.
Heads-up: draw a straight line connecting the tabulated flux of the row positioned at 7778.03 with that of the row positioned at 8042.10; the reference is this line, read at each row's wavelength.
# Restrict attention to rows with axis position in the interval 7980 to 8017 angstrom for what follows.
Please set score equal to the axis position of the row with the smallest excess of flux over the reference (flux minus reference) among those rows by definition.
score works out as 7995.94 angstrom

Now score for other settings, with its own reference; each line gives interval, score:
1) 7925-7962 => 7948.21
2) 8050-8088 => 8075.50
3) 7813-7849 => 7813.93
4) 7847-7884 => 7853.61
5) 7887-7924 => 7911.69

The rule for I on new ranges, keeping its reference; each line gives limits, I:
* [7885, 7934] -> 7891.68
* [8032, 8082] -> 8060.64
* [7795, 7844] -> 7822.93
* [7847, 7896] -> 7891.68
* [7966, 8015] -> 7966.54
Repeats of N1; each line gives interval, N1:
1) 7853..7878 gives 24.5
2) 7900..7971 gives 23.7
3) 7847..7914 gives 24.6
